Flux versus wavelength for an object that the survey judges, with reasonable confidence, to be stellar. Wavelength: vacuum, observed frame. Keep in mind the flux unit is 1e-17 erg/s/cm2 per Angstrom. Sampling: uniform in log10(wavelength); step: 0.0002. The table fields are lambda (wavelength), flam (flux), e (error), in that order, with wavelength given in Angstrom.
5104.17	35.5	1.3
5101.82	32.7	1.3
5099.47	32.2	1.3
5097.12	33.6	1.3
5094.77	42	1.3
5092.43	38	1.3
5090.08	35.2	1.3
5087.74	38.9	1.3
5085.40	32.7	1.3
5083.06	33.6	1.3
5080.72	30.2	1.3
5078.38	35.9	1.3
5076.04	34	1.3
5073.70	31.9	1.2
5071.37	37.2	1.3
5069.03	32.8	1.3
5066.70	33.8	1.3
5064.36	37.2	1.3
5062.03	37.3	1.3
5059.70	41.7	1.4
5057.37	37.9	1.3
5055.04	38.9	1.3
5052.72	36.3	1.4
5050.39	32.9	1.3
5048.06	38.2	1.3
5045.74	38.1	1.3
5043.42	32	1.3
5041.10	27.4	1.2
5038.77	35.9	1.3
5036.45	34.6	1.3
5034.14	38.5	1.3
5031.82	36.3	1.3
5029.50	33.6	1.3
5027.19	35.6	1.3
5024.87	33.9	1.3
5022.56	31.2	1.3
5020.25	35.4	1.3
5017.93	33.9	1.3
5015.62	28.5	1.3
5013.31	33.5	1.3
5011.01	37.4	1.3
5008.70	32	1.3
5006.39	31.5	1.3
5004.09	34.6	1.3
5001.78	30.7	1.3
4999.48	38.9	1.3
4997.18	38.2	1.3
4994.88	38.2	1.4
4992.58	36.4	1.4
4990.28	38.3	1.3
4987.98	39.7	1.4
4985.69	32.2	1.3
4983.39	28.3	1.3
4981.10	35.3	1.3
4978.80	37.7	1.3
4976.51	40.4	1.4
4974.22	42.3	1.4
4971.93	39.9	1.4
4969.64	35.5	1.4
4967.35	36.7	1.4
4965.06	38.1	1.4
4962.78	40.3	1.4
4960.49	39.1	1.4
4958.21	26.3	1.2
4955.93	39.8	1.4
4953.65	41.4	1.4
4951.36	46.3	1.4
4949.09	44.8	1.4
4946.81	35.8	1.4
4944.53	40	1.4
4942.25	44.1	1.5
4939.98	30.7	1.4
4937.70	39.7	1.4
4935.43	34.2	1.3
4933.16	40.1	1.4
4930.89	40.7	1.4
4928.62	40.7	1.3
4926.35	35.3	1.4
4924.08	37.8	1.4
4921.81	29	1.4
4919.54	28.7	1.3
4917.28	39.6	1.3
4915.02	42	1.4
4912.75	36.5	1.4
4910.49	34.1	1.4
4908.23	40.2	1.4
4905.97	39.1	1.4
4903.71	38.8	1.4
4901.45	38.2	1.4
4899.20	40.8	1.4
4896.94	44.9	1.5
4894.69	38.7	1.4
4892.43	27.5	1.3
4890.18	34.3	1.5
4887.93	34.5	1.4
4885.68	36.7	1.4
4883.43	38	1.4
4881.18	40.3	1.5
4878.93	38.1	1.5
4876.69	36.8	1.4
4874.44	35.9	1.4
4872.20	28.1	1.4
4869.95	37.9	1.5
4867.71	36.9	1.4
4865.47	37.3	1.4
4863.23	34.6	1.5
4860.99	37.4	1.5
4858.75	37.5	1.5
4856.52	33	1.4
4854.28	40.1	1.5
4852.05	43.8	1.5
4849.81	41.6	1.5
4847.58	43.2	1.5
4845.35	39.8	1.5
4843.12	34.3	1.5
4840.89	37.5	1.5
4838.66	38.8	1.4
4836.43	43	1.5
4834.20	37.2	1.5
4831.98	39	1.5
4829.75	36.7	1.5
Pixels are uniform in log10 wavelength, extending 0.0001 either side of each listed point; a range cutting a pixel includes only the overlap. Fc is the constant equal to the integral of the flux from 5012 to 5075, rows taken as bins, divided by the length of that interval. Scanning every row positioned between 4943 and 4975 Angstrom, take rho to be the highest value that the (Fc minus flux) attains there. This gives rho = 8.7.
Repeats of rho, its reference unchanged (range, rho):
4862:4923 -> 7.5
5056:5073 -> 2.2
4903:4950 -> 6.3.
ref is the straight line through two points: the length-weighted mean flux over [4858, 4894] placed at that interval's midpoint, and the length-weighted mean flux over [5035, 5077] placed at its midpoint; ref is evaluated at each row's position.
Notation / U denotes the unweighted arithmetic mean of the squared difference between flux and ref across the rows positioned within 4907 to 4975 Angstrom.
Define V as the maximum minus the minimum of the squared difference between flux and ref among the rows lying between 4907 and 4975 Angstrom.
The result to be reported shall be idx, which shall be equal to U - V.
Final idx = -86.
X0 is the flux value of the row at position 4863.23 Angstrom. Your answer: 34.6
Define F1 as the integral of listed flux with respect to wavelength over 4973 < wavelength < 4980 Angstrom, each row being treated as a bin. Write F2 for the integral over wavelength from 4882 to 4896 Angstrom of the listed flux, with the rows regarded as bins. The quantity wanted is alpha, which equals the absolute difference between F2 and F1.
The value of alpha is 212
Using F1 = 281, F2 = 493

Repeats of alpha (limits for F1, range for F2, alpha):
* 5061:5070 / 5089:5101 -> 115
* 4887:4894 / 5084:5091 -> 22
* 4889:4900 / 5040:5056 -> 149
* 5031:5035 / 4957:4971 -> 356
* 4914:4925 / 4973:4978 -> 183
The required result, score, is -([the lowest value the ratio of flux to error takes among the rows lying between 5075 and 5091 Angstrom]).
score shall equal -23.2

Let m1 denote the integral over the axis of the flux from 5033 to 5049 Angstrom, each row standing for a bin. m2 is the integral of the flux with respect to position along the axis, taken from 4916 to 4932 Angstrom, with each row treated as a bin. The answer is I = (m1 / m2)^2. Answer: 0.94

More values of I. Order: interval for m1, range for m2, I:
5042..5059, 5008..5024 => 1.36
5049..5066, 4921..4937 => 1.15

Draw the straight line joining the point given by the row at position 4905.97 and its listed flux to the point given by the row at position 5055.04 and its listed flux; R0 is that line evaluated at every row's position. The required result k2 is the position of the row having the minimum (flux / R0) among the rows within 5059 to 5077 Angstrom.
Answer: 5073.70 Angstrom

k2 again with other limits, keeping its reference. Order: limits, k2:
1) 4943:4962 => 4958.21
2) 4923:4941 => 4939.98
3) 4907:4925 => 4919.54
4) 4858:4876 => 4872.20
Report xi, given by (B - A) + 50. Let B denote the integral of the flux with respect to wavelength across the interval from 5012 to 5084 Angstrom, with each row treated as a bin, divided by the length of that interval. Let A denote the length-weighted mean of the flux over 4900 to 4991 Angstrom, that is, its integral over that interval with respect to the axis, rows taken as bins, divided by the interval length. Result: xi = 47.1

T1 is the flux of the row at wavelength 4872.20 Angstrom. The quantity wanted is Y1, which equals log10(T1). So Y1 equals 1.45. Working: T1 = 28.1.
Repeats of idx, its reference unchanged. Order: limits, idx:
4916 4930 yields -26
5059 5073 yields -26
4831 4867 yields -45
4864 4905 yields -67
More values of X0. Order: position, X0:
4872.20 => 28.1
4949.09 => 44.8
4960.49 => 39.1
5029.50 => 33.6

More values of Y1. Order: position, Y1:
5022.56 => 1.49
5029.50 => 1.53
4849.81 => 1.62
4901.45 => 1.58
